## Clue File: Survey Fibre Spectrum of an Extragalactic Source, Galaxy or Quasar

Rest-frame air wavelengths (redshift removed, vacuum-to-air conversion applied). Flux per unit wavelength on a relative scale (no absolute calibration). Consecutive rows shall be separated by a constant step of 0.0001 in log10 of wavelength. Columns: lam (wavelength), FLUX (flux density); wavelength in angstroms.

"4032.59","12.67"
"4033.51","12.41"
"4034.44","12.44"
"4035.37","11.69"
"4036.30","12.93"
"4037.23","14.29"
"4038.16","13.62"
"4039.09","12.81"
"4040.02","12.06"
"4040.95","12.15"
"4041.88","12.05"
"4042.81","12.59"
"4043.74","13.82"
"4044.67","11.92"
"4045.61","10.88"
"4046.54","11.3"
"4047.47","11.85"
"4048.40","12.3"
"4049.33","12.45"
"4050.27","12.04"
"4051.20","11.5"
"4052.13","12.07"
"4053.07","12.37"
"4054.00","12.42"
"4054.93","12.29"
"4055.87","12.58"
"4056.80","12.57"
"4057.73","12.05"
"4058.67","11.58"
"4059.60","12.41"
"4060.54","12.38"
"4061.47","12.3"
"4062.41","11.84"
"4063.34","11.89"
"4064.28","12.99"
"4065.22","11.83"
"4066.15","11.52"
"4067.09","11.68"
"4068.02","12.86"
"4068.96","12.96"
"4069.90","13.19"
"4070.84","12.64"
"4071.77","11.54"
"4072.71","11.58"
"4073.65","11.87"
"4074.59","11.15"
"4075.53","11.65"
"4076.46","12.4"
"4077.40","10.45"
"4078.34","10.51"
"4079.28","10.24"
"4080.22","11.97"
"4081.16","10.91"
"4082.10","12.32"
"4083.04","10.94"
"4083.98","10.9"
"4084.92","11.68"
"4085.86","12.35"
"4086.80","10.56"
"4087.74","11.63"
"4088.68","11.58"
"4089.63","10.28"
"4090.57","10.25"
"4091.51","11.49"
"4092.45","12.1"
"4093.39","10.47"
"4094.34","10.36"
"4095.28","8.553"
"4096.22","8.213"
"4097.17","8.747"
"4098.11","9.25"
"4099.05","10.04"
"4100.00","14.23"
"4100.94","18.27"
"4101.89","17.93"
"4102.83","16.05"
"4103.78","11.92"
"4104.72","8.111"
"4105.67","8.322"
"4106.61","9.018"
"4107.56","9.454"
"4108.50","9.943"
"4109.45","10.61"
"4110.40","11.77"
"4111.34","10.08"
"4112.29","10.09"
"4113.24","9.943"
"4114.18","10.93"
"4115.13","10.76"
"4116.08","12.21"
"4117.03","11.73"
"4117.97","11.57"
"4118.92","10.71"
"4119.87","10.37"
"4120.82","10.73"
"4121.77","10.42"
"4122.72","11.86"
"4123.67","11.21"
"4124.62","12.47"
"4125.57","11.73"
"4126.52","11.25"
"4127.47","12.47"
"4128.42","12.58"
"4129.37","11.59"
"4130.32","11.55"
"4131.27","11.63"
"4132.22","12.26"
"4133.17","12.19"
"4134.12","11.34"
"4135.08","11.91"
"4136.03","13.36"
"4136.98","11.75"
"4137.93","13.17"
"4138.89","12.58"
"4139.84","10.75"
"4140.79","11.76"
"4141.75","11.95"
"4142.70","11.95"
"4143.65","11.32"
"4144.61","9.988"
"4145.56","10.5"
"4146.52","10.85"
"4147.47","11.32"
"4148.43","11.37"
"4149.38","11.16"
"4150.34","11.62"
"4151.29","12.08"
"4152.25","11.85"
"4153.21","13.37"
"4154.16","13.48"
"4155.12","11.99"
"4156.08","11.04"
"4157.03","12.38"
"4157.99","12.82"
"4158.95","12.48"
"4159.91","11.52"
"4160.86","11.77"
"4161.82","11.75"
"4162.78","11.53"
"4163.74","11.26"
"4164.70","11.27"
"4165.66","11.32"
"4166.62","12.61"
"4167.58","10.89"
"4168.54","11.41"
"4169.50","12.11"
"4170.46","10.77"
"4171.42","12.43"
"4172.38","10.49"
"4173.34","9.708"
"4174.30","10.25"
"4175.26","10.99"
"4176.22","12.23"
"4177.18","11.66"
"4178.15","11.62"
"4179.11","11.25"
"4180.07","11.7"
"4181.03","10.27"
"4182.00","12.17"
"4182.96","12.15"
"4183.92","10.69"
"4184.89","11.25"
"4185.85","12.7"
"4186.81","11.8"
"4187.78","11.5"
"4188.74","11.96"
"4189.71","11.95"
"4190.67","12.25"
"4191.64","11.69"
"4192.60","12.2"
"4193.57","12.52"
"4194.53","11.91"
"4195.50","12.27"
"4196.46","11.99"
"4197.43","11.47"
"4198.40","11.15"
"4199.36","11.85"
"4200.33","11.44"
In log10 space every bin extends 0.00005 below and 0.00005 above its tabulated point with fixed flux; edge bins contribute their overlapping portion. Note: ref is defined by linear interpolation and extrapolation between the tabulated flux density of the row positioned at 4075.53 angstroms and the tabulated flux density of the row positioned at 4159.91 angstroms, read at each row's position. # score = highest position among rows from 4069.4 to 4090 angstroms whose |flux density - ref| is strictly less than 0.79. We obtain 4088.68 angstroms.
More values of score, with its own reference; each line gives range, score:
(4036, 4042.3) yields 4041.88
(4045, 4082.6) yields 4082.10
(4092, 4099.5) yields 4092.45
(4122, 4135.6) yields 4135.08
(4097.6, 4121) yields 4117.97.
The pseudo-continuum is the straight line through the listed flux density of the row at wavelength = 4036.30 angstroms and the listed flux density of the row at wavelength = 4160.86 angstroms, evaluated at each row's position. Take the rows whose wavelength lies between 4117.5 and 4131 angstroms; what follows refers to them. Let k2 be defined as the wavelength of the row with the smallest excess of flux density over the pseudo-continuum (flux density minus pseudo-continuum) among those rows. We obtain 4119.87 angstroms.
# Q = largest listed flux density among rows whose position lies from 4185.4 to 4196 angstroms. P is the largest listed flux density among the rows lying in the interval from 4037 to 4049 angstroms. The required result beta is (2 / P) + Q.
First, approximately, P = 14.29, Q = 12.7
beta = 12.8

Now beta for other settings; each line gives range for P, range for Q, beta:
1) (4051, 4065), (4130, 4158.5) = 13.6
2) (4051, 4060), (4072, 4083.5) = 12.6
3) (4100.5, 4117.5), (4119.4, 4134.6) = 12.7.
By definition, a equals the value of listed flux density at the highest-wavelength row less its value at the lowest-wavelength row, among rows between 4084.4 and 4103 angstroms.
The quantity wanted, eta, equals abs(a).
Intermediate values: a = 4.4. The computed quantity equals 4.4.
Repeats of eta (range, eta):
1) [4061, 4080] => 2.1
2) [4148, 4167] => 1.2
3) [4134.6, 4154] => 1.5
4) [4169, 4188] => 0.6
